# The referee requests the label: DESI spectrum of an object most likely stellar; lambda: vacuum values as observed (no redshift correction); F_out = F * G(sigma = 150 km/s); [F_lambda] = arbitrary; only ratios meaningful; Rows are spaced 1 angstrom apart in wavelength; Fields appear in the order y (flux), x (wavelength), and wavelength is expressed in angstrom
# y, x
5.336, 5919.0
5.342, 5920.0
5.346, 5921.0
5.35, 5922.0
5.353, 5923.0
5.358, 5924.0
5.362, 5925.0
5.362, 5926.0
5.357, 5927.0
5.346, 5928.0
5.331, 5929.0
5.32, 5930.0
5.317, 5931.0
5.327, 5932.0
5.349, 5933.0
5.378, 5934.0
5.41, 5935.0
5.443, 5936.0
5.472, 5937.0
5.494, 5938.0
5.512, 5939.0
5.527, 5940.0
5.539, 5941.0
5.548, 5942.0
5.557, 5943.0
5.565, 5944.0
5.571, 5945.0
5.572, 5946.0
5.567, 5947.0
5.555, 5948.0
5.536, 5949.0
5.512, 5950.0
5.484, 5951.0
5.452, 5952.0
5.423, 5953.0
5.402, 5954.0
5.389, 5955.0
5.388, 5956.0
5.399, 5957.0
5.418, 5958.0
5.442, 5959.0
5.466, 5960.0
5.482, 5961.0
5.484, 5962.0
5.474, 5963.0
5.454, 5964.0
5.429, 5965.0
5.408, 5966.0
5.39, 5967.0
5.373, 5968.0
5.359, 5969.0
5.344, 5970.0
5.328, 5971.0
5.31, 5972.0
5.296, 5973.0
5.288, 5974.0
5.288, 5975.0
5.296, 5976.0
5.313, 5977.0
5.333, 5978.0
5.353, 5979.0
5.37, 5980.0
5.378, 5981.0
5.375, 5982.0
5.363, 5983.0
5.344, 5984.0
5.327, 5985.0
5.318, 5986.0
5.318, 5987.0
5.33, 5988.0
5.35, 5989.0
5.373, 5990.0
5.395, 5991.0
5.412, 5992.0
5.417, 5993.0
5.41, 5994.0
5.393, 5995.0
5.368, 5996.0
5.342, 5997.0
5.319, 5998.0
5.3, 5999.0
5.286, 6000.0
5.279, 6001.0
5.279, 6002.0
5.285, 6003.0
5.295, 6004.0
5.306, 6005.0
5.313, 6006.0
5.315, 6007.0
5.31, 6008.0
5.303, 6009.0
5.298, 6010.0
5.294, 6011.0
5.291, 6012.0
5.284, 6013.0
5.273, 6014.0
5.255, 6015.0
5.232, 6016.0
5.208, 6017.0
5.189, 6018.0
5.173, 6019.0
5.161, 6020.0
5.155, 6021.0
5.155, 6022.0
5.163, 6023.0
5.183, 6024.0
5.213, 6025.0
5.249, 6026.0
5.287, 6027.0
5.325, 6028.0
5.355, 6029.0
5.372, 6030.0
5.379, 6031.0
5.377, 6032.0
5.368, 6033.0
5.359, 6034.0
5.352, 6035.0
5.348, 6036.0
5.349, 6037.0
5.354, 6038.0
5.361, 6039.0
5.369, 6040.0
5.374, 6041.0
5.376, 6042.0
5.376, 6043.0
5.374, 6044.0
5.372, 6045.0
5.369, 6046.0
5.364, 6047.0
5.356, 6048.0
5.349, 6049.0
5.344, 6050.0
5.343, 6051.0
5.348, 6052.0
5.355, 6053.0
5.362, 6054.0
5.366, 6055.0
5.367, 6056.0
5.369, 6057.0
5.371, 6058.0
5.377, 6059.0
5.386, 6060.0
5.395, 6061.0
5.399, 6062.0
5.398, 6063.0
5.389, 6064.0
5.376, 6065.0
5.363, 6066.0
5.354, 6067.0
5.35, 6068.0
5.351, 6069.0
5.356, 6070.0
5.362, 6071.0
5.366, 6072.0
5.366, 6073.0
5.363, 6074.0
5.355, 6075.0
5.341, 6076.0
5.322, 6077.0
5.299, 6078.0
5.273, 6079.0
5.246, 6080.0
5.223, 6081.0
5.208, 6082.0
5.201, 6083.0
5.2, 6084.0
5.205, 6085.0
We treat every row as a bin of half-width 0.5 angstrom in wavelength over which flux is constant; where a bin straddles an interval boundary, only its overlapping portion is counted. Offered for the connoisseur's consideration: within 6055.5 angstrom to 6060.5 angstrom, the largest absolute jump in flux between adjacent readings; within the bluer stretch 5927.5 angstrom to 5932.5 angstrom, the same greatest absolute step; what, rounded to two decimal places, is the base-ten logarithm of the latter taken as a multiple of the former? 0.22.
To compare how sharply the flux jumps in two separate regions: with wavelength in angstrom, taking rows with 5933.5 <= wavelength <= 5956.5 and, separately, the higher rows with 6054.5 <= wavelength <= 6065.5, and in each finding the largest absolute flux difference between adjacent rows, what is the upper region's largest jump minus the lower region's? -0.020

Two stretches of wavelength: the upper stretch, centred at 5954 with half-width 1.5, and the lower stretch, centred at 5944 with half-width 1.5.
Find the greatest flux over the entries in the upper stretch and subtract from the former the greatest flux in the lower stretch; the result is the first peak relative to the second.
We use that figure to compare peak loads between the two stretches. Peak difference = -0.15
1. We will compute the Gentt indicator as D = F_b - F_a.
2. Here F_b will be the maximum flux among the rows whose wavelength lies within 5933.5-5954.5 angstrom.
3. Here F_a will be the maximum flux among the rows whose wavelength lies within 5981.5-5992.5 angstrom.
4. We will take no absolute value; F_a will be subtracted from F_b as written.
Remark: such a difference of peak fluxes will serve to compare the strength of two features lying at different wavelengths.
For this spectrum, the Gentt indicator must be 0.16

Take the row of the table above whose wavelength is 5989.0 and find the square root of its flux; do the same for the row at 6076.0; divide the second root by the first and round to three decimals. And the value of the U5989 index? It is 0.999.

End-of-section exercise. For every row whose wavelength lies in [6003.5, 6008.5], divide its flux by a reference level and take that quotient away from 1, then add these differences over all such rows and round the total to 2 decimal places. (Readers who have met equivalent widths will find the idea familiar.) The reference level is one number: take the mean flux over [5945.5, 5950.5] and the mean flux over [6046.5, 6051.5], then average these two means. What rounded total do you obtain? 0.13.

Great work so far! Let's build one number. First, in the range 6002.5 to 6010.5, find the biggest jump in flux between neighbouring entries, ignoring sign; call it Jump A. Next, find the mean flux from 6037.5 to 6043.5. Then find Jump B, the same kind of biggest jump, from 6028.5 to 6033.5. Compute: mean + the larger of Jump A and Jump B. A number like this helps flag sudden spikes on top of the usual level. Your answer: 5.39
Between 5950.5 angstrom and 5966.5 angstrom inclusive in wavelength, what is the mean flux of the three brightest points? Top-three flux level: 5.48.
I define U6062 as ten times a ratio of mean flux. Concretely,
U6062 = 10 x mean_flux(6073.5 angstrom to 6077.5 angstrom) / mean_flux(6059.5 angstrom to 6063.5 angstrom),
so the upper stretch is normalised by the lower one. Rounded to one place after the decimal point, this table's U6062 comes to 9.9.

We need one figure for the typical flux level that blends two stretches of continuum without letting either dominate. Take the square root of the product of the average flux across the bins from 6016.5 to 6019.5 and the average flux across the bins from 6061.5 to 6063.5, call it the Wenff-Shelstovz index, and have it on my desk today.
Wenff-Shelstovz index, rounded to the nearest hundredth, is 5.29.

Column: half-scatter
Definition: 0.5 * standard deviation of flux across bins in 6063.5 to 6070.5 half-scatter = 0.007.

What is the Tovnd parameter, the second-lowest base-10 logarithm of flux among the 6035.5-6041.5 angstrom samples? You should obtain 0.728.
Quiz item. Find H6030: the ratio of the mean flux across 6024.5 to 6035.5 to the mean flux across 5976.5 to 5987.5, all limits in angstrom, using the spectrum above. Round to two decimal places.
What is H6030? 1.00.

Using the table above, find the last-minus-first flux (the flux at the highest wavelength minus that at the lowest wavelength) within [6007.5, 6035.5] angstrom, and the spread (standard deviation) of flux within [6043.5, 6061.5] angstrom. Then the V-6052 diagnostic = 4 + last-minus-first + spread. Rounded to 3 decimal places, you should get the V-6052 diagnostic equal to 4.056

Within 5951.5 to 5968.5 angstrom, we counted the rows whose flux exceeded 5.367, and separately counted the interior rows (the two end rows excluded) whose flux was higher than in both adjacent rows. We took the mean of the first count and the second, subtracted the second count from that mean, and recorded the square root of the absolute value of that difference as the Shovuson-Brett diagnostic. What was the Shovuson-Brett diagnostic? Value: 2.8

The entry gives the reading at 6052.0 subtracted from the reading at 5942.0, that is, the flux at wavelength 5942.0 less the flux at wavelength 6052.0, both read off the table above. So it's 0.20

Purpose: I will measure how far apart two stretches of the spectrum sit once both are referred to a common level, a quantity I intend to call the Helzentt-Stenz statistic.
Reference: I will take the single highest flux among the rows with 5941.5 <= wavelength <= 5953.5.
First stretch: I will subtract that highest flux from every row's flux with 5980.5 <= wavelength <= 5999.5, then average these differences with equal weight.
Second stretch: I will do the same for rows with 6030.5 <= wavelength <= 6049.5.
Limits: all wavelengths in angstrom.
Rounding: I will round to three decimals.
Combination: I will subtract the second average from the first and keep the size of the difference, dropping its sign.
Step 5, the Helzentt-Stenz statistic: 0.005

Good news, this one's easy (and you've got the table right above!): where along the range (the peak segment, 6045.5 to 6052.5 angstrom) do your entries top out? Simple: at 6046.0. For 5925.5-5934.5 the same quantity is 5934.0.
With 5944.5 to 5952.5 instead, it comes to 5946.0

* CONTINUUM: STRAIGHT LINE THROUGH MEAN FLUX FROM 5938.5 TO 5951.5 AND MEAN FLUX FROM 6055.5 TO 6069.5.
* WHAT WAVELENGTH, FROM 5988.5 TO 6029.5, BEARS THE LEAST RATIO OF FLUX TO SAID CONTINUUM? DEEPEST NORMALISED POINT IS 6021.0 angstrom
